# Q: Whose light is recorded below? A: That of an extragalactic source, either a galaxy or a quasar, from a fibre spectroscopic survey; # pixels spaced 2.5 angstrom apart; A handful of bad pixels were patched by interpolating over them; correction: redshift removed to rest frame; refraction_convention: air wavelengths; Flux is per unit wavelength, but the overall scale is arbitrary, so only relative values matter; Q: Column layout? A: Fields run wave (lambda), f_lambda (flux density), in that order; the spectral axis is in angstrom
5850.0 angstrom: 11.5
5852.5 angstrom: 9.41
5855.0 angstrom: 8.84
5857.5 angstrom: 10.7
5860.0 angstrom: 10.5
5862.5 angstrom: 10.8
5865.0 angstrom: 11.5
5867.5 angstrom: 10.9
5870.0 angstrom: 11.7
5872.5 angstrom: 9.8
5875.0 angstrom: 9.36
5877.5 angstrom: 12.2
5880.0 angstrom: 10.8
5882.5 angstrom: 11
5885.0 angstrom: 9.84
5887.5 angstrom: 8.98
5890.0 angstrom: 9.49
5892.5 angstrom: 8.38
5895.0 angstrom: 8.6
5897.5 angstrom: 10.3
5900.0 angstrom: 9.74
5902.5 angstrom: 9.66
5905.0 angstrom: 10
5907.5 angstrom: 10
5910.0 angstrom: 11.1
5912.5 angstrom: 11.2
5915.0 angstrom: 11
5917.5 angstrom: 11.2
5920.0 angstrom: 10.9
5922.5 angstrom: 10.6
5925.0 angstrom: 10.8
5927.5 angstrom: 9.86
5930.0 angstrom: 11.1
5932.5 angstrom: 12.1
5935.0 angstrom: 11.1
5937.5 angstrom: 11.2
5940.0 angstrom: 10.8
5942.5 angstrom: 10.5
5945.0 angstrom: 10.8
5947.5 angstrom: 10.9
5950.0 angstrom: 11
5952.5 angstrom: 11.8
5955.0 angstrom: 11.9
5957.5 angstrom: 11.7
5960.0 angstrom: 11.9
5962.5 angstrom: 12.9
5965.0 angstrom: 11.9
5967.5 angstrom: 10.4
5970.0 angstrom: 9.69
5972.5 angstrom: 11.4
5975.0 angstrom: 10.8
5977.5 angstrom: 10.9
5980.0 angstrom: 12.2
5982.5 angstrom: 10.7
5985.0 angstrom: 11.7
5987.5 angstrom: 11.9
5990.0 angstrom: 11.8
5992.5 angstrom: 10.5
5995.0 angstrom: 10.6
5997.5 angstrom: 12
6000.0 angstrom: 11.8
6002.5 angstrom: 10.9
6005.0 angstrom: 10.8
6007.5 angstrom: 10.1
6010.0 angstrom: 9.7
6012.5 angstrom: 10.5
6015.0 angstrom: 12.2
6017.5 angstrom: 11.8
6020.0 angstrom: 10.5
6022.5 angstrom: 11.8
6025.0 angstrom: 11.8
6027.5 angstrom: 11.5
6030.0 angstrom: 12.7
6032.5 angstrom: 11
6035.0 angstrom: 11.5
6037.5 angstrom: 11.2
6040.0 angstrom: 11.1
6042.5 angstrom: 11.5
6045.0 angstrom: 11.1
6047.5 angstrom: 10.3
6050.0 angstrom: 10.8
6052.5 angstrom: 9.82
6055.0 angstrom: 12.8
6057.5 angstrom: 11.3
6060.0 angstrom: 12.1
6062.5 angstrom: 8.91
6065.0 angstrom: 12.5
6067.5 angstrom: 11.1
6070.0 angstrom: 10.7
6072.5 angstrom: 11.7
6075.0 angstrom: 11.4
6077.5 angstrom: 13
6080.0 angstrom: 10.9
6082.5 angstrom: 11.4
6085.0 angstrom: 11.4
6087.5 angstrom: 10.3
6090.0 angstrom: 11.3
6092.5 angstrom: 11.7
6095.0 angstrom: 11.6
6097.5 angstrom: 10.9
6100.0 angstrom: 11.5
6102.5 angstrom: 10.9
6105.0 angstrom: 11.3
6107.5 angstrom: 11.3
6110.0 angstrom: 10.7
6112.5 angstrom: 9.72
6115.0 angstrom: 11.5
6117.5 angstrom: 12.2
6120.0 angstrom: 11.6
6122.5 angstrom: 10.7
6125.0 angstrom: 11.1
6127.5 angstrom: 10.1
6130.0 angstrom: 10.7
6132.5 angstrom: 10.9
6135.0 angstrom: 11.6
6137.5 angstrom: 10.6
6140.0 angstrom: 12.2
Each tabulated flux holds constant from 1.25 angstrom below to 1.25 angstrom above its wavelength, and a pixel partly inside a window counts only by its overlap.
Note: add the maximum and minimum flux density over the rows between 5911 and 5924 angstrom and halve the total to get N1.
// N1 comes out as 10.9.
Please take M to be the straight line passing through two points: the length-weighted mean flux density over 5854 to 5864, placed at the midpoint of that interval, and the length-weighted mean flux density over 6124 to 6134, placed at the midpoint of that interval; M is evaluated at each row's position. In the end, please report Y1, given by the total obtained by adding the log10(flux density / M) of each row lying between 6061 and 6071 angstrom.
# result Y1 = 0.02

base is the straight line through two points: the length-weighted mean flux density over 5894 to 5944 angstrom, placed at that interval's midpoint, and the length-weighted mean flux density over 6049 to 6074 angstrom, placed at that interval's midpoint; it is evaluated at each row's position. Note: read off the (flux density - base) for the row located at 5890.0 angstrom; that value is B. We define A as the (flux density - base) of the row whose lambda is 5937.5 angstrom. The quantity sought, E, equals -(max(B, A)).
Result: -0.5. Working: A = 0.5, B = -1.0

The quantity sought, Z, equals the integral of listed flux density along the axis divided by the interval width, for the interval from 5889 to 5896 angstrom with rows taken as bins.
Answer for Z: 8.8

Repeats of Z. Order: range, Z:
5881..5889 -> 10.0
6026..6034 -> 11.7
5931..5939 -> 11.4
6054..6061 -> 12.0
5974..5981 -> 11.3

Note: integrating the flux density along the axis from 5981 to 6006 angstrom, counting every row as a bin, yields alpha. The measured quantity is 282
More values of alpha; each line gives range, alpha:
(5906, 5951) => 490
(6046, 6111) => 729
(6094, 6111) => 190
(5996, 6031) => 395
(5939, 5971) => 360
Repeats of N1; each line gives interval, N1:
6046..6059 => 11.3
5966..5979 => 10.5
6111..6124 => 11.0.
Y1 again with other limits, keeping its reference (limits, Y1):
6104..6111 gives 0.05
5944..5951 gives 0.06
